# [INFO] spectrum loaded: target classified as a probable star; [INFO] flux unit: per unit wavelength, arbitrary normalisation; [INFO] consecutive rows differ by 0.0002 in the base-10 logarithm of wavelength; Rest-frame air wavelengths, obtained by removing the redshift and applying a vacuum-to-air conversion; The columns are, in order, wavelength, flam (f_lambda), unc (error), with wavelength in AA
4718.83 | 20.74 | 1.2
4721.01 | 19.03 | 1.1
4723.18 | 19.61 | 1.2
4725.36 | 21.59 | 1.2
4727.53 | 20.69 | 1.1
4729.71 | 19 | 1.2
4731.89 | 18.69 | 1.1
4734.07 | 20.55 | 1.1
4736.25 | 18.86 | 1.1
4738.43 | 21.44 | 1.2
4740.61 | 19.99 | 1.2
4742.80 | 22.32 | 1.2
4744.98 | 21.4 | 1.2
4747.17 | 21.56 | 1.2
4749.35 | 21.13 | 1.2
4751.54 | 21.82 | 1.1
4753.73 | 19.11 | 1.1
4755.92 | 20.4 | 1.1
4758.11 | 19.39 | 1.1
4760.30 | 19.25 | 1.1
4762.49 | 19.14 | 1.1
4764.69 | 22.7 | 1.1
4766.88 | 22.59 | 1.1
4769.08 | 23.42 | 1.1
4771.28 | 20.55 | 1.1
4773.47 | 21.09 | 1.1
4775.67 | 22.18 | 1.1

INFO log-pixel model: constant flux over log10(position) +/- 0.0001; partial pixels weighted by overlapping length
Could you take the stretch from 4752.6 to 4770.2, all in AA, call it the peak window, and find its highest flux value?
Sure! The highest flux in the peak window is 23.42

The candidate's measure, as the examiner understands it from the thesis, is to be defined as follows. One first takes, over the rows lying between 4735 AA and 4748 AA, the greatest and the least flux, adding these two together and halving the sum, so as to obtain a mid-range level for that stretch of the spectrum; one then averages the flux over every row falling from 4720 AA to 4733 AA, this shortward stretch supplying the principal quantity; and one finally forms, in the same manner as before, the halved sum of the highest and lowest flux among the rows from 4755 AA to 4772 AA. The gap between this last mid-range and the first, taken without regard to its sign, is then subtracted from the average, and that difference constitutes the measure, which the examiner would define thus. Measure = 19.1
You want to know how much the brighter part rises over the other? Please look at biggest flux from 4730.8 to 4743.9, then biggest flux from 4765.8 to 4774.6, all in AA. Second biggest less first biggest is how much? 1.10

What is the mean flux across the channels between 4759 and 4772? 21.3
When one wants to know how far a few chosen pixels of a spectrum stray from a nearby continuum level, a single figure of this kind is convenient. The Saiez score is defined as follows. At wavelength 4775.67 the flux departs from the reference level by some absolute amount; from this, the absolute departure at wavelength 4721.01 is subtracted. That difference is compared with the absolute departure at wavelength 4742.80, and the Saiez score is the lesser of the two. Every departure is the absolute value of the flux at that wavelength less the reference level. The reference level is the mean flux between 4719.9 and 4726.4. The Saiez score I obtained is 1.1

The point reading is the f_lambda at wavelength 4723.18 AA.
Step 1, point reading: 19.61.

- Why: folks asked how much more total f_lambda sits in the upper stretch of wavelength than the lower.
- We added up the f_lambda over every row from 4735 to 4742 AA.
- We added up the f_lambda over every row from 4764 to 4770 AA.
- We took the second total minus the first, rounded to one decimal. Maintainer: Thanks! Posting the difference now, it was 8.4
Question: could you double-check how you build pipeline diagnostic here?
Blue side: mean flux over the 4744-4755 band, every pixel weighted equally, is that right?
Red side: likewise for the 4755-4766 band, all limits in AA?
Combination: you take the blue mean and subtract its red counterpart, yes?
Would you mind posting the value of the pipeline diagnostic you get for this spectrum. 0.8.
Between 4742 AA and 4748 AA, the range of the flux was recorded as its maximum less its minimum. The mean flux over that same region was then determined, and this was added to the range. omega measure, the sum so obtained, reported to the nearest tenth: 22.7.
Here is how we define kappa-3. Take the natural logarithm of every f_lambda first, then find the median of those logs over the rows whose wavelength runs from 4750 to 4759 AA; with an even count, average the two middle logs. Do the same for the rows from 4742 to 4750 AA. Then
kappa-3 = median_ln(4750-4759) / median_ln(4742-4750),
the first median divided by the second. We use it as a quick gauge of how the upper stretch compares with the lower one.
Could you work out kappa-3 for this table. 0.97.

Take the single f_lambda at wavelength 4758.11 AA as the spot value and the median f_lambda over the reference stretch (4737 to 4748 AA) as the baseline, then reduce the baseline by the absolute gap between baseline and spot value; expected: 19.4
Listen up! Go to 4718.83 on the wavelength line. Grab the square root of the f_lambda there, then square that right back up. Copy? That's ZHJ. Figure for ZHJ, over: 20.7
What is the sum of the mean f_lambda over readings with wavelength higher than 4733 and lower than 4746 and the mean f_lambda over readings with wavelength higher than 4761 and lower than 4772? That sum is 42.4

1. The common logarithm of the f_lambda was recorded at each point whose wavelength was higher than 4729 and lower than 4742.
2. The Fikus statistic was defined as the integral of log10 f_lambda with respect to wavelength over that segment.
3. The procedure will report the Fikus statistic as 17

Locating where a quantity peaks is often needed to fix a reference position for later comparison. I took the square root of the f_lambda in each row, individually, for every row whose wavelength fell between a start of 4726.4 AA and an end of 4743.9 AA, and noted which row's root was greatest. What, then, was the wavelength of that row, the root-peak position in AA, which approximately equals 4742.80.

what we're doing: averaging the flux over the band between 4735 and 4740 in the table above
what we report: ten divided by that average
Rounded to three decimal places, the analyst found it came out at 0.496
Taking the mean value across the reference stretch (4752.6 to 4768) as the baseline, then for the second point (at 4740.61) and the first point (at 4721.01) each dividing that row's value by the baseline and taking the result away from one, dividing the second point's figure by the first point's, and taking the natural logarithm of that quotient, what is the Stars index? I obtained -1.3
